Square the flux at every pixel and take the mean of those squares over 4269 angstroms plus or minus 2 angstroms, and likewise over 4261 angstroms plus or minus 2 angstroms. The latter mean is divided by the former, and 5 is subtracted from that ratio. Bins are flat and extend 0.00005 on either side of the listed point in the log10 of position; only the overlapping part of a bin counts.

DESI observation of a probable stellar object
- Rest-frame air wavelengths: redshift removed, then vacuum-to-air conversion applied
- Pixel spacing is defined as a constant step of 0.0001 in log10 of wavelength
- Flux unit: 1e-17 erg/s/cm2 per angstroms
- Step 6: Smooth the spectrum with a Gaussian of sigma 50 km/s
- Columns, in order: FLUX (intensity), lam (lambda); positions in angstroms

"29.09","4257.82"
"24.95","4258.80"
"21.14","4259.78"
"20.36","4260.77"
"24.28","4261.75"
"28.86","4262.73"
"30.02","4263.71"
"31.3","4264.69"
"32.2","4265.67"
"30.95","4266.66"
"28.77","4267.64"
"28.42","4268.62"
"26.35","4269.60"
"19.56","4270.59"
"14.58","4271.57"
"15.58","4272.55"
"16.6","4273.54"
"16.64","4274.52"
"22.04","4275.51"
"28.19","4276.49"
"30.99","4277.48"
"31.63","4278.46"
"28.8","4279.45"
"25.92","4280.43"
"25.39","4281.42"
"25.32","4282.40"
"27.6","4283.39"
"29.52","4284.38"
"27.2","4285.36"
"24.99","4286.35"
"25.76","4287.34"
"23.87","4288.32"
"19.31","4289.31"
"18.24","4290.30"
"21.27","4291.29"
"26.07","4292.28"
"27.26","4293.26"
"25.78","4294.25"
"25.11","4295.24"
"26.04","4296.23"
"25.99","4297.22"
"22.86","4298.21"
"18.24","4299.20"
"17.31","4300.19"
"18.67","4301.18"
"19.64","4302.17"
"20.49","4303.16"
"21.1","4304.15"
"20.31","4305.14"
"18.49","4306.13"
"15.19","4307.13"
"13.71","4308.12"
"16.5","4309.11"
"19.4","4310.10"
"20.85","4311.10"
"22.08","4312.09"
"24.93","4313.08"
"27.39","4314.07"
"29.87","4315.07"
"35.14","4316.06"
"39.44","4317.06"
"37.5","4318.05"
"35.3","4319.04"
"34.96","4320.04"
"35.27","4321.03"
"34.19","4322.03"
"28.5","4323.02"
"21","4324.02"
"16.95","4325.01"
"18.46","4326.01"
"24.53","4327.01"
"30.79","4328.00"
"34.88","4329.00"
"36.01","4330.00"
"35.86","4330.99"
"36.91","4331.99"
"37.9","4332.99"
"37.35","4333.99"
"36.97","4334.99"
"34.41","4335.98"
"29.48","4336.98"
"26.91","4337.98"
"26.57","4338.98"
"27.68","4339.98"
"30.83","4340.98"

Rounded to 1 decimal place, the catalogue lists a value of -4.2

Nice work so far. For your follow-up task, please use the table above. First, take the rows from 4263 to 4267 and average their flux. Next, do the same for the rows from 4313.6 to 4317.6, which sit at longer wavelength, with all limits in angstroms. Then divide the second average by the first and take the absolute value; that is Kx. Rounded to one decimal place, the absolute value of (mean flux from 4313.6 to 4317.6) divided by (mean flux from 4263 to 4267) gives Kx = 1.1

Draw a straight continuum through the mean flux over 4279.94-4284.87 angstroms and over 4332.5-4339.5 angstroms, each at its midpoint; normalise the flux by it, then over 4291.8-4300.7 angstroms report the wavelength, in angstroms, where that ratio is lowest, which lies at 4300.19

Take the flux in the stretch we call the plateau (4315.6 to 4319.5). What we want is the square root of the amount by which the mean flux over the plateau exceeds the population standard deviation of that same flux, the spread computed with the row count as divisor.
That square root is 5.9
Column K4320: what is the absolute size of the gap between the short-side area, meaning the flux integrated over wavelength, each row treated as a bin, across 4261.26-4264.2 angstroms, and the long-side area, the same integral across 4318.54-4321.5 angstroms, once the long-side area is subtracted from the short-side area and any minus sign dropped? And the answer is 23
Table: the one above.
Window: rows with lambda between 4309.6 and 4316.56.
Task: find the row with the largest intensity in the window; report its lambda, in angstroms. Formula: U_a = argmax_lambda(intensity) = 4316.06 angstroms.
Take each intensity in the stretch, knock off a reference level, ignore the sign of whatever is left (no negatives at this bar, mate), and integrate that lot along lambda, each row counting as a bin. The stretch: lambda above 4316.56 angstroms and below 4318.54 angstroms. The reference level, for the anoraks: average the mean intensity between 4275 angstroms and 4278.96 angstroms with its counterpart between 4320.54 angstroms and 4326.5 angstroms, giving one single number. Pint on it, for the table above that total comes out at 23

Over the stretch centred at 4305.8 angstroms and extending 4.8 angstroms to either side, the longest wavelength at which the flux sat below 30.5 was 4310.10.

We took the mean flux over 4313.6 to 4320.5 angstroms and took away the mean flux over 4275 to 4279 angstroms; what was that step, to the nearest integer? 6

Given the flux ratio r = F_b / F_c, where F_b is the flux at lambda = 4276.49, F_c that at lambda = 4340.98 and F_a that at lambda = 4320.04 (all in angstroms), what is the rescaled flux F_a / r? 38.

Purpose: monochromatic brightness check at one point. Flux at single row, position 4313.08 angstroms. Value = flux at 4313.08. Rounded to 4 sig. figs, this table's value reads 24.93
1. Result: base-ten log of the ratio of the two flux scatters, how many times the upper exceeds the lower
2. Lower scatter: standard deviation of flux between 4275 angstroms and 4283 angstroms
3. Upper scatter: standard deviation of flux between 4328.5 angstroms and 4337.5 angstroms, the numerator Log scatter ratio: -0.10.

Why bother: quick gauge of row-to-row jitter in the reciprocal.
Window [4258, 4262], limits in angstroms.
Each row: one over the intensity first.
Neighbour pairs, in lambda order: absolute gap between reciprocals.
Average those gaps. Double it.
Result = 0.011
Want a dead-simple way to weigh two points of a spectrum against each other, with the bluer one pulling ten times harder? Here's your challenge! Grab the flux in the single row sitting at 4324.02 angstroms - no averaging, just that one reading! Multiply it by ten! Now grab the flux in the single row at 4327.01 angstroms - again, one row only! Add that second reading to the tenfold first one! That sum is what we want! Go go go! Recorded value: 235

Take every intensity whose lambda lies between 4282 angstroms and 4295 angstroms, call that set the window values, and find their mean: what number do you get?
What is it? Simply 24.8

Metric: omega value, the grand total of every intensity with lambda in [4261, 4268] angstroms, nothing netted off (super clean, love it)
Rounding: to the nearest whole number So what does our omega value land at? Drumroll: 206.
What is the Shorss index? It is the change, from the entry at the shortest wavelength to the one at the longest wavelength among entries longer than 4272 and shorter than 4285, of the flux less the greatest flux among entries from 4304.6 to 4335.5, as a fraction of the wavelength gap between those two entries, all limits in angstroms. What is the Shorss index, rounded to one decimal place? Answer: 1.2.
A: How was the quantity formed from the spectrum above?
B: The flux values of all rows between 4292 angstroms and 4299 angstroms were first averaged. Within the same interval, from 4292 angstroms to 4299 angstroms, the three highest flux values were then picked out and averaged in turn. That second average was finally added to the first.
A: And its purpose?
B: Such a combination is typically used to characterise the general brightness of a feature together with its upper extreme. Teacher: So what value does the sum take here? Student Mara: 52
